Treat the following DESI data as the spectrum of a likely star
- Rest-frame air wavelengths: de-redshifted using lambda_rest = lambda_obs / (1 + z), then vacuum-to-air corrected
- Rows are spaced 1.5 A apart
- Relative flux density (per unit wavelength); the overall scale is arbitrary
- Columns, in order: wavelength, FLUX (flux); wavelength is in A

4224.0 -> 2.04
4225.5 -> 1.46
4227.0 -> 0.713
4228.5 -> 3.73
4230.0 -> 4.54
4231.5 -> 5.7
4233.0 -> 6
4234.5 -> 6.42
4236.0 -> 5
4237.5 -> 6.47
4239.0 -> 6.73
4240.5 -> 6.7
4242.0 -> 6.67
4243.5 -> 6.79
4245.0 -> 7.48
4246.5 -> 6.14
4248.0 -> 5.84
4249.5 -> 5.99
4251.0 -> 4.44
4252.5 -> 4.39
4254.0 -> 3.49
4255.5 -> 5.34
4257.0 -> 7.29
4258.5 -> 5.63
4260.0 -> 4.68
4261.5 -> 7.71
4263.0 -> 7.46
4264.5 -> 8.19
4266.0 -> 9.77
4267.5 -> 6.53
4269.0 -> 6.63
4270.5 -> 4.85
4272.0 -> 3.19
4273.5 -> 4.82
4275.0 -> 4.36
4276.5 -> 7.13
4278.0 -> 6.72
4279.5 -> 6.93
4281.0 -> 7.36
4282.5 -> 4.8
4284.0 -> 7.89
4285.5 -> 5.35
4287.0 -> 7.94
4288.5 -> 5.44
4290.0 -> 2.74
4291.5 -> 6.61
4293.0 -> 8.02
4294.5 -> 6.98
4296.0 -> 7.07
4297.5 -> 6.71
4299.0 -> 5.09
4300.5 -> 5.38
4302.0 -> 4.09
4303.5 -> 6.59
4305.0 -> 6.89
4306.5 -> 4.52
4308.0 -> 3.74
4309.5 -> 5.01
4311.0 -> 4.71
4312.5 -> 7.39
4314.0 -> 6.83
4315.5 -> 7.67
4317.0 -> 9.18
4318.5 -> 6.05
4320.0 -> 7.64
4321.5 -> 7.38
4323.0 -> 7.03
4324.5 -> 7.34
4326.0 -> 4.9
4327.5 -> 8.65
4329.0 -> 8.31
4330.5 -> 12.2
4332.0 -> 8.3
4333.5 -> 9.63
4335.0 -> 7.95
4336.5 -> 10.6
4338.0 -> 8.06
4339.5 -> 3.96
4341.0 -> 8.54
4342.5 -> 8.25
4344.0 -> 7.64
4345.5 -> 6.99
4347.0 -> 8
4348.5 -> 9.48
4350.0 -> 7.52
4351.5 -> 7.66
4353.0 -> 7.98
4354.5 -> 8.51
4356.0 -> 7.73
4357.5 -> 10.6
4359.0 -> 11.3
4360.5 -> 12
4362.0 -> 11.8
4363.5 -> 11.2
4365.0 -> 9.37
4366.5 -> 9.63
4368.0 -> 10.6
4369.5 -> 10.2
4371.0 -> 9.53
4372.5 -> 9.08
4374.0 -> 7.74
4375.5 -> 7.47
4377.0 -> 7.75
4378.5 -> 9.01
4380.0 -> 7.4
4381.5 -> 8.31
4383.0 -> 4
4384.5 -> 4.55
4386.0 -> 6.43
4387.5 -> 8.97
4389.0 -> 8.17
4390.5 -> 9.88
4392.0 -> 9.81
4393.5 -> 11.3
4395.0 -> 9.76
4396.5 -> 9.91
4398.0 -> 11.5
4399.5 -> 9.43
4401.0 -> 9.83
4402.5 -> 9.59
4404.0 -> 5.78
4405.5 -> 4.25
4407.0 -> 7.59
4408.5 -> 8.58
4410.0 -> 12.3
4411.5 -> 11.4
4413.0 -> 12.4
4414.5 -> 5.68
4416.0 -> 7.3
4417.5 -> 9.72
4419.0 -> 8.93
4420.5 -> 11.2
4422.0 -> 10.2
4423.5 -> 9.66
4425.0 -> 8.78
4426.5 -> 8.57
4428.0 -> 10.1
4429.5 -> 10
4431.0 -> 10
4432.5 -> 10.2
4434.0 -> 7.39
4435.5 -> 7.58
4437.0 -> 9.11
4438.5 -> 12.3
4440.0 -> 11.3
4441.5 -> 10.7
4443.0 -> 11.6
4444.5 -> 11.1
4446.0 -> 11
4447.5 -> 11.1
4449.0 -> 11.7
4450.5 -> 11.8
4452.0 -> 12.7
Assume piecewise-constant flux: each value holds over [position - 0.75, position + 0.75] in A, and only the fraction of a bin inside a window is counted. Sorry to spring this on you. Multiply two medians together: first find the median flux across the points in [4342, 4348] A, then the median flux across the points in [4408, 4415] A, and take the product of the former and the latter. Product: 89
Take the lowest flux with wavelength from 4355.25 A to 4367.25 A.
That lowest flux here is 7.73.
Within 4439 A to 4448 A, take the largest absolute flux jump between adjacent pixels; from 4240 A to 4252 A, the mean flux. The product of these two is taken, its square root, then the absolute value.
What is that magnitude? 2.4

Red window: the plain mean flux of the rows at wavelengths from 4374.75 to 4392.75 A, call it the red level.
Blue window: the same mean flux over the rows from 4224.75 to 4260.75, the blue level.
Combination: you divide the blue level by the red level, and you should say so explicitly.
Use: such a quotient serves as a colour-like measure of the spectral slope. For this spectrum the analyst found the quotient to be 0.70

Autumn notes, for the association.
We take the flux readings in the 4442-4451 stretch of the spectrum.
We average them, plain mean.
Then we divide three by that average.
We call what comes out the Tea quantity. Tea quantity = 0.26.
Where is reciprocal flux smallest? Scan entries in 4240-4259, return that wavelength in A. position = 4245.0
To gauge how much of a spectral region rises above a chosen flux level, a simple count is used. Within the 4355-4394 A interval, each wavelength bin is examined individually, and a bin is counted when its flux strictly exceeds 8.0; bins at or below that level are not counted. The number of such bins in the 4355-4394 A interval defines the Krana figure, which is 18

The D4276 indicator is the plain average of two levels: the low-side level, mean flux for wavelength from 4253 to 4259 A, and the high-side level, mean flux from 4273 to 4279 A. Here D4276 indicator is 5.6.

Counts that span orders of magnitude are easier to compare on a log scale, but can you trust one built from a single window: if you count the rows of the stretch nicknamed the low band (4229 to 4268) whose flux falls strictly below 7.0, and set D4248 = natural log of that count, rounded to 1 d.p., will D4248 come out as 3.0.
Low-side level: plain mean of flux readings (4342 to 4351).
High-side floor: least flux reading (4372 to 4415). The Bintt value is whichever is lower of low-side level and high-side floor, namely 4.0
